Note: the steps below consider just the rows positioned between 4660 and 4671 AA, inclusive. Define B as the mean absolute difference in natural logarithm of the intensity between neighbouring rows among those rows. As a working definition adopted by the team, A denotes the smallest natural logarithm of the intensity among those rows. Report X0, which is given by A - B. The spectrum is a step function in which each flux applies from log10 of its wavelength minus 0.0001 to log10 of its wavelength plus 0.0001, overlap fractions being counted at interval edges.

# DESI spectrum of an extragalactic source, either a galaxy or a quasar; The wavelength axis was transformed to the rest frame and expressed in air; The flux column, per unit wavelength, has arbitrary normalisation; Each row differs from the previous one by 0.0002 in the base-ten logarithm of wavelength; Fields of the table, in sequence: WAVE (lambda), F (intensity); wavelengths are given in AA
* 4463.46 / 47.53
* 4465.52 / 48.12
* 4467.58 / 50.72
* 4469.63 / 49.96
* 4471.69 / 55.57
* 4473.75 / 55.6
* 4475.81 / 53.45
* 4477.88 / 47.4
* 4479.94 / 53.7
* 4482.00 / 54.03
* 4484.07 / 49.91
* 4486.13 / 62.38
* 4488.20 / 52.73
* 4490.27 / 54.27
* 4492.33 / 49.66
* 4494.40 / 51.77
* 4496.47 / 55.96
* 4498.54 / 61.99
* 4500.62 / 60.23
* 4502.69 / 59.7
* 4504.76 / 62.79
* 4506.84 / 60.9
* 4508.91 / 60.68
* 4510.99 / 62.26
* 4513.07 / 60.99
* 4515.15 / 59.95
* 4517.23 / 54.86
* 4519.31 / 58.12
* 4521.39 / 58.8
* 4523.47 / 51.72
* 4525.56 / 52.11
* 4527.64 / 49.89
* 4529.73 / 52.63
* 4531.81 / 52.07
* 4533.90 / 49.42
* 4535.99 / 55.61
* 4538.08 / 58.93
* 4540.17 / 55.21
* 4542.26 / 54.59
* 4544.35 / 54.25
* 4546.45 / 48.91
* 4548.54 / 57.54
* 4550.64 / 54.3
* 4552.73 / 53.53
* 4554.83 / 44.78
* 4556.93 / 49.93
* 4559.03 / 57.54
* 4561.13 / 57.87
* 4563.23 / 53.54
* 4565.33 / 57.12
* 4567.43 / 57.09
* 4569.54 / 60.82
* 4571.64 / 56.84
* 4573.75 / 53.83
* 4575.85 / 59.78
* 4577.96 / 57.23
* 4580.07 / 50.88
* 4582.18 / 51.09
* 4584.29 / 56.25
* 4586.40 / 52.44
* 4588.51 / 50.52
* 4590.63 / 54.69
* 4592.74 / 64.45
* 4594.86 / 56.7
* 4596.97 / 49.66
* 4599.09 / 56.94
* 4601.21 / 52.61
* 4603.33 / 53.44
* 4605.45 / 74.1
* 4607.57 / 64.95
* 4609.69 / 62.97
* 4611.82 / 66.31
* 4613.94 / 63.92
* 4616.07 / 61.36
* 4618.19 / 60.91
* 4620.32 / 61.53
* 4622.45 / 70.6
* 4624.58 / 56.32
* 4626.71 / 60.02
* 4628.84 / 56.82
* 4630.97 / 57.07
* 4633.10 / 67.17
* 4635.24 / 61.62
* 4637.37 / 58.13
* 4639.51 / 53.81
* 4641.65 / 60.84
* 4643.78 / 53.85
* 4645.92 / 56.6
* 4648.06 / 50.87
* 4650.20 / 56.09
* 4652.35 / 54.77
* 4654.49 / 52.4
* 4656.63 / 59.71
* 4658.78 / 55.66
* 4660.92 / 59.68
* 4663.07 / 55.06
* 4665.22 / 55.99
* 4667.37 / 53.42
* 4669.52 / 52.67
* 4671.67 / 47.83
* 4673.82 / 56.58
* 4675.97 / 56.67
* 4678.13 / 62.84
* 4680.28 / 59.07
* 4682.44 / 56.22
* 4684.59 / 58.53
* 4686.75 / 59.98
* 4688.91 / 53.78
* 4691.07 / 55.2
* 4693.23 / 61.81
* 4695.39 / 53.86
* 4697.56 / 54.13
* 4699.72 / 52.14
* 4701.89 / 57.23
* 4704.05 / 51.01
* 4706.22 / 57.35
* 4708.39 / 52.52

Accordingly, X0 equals 3.92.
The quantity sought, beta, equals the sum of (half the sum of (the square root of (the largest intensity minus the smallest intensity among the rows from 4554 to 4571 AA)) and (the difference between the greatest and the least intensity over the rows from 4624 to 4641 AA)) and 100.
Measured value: 109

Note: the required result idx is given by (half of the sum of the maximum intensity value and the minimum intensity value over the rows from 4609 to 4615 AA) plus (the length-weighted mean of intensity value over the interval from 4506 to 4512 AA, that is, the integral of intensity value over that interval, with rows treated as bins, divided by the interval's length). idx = 126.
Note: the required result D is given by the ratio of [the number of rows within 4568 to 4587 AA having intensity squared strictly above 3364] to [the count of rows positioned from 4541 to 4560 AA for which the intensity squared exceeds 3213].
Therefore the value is 1.0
